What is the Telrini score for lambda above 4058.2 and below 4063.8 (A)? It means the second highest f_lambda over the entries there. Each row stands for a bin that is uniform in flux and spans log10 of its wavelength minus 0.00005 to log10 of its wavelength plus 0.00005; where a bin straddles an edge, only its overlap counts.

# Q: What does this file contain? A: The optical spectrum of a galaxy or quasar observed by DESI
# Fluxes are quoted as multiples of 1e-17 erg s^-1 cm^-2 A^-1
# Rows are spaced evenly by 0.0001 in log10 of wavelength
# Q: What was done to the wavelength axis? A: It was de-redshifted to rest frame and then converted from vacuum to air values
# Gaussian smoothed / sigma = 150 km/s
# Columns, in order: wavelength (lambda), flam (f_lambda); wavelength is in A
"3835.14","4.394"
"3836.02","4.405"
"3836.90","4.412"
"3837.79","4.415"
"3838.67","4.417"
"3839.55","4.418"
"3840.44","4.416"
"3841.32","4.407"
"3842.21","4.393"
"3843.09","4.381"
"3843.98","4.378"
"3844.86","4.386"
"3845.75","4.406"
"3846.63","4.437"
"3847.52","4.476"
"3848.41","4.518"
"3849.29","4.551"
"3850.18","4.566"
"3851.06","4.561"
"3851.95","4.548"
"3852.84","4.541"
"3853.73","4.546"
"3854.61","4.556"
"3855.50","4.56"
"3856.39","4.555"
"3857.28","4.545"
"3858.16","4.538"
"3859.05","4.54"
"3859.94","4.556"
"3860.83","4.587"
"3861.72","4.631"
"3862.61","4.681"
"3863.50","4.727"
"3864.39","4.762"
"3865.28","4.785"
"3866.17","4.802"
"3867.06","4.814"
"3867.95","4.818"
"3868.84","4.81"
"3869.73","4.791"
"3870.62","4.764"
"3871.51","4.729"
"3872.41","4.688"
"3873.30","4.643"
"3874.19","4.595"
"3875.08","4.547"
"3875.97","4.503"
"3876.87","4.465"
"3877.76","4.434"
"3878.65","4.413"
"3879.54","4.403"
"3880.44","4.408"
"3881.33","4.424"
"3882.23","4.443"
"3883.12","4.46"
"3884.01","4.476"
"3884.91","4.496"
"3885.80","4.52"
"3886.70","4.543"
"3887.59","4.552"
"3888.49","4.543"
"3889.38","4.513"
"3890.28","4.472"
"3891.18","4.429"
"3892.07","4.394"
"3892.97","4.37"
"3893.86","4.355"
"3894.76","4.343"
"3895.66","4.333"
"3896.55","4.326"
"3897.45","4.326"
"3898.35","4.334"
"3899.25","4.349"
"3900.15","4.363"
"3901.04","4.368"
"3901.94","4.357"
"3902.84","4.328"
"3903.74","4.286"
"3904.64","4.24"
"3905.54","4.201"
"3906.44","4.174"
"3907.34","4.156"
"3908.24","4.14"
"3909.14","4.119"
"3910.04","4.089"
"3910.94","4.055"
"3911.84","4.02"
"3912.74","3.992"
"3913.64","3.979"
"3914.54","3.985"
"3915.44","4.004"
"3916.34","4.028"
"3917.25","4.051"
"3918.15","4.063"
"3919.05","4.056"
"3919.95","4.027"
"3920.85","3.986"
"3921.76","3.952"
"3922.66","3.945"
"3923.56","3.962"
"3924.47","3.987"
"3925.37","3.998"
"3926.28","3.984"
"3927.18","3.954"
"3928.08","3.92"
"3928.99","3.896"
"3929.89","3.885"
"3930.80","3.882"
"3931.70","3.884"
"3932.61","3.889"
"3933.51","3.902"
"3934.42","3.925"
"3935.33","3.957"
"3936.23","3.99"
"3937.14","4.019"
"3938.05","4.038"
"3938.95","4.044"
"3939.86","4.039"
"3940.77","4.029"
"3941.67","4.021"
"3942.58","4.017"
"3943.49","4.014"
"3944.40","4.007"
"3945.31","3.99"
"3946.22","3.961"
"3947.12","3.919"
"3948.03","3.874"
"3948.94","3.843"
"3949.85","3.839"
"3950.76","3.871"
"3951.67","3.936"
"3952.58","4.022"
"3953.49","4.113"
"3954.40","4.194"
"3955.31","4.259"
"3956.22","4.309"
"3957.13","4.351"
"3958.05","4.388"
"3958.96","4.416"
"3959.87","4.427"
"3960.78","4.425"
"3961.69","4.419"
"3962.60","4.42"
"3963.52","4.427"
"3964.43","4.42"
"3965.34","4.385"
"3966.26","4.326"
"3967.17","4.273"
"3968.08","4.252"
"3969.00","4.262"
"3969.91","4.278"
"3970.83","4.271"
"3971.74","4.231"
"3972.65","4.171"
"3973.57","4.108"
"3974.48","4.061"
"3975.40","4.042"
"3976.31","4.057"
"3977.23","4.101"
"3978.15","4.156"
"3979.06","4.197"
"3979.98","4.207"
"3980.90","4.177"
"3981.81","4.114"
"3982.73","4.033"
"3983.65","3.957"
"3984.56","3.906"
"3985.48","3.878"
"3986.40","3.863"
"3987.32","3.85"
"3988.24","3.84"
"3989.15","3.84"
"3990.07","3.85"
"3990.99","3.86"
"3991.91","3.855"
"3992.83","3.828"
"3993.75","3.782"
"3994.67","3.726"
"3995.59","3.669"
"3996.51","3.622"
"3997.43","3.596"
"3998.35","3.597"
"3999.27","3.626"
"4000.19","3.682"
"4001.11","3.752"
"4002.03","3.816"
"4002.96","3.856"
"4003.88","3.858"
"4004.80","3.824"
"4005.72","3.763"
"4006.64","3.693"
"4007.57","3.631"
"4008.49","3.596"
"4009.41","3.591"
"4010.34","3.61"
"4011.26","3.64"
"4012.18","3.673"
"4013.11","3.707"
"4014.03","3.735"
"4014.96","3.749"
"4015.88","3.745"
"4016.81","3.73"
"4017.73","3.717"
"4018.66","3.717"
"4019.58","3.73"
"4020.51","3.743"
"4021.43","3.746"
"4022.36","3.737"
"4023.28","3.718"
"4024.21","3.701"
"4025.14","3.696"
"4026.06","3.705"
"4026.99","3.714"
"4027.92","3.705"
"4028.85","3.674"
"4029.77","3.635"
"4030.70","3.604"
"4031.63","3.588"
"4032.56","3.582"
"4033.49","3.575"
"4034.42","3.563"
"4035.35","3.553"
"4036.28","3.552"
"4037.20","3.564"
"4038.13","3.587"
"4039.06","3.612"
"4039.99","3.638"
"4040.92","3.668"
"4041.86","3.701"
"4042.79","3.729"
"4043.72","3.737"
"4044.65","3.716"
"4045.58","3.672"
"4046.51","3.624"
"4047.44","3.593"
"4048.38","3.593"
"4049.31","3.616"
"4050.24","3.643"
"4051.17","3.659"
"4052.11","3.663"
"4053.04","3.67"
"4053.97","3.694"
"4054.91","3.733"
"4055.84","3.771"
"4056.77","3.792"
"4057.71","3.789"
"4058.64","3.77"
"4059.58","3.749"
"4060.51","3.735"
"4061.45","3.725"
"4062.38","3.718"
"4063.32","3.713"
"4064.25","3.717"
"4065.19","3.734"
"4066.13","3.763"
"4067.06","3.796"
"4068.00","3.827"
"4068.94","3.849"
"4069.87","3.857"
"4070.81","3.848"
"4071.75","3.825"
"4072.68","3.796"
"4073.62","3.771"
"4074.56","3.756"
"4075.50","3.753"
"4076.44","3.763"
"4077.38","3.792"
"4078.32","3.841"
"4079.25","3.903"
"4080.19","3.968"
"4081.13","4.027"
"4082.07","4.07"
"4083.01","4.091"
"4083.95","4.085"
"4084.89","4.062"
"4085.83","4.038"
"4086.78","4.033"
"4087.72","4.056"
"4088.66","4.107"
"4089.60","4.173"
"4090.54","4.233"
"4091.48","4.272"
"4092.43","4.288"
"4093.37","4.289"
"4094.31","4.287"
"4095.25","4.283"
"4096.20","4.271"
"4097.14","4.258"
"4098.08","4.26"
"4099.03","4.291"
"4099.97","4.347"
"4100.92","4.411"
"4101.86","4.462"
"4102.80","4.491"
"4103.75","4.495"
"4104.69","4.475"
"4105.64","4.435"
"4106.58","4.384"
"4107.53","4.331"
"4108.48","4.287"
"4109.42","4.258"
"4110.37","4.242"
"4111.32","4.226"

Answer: 3.749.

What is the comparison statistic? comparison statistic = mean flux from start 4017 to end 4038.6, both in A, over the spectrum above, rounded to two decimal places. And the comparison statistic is 3.66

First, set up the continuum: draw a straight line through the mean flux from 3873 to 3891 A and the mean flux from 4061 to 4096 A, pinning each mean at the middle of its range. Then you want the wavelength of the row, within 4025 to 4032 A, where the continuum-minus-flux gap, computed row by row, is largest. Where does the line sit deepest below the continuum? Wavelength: 4031.63 A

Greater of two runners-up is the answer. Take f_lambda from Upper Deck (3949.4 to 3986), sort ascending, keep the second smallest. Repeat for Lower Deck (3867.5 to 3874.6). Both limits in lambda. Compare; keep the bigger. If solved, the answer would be 4.64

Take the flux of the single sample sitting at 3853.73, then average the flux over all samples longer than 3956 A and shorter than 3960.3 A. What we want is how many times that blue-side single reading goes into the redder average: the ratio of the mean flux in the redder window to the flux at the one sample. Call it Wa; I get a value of 0.963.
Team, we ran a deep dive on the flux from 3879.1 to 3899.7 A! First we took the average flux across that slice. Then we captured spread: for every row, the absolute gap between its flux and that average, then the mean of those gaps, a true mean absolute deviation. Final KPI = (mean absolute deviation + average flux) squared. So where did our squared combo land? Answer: 20.2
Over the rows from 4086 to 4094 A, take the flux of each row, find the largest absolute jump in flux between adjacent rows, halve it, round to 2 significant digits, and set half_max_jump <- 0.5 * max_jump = 0.033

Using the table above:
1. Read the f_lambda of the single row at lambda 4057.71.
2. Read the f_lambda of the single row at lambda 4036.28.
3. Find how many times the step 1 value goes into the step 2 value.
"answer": 0.94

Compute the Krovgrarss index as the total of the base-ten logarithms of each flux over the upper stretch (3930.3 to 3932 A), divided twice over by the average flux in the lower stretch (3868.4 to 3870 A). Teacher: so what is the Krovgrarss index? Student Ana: 0.051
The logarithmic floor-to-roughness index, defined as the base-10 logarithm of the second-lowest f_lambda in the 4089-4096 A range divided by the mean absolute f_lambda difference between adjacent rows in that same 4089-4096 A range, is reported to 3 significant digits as 2.32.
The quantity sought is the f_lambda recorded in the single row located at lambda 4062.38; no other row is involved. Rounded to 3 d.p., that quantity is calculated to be 3.718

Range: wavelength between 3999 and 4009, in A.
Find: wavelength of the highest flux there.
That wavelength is 4003.88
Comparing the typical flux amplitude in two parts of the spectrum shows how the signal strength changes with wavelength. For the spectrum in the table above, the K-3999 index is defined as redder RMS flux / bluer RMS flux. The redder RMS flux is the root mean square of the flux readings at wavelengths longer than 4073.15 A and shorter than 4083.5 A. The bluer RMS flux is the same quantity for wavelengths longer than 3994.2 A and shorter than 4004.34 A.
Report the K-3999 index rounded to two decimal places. 1.05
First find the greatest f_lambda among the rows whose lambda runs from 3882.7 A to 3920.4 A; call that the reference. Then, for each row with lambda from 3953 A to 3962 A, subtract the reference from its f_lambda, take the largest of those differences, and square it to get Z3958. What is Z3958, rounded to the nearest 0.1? 0.0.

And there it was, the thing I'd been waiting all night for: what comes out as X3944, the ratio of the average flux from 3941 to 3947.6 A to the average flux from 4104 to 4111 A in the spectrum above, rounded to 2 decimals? 0.92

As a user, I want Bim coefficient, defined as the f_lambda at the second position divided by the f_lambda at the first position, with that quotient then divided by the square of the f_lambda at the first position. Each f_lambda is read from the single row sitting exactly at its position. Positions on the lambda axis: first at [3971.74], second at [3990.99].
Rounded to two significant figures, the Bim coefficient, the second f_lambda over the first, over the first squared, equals 0.051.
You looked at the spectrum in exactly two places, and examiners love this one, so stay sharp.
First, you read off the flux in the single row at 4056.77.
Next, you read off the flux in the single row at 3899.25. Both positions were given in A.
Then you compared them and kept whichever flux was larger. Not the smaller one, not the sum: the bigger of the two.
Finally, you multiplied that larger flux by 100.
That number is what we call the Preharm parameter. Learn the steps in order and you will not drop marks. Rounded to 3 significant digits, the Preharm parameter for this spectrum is 435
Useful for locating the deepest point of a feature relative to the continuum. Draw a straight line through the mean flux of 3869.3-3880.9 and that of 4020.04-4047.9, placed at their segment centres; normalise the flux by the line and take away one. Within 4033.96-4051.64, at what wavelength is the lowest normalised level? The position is 4035.35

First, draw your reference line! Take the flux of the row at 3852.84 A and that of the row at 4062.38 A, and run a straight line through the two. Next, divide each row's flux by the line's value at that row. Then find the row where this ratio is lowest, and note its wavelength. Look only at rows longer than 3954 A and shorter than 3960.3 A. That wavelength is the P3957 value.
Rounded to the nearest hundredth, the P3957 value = 3954.40 A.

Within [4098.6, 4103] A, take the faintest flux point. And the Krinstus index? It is 4.291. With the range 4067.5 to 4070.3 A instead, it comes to 3.827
